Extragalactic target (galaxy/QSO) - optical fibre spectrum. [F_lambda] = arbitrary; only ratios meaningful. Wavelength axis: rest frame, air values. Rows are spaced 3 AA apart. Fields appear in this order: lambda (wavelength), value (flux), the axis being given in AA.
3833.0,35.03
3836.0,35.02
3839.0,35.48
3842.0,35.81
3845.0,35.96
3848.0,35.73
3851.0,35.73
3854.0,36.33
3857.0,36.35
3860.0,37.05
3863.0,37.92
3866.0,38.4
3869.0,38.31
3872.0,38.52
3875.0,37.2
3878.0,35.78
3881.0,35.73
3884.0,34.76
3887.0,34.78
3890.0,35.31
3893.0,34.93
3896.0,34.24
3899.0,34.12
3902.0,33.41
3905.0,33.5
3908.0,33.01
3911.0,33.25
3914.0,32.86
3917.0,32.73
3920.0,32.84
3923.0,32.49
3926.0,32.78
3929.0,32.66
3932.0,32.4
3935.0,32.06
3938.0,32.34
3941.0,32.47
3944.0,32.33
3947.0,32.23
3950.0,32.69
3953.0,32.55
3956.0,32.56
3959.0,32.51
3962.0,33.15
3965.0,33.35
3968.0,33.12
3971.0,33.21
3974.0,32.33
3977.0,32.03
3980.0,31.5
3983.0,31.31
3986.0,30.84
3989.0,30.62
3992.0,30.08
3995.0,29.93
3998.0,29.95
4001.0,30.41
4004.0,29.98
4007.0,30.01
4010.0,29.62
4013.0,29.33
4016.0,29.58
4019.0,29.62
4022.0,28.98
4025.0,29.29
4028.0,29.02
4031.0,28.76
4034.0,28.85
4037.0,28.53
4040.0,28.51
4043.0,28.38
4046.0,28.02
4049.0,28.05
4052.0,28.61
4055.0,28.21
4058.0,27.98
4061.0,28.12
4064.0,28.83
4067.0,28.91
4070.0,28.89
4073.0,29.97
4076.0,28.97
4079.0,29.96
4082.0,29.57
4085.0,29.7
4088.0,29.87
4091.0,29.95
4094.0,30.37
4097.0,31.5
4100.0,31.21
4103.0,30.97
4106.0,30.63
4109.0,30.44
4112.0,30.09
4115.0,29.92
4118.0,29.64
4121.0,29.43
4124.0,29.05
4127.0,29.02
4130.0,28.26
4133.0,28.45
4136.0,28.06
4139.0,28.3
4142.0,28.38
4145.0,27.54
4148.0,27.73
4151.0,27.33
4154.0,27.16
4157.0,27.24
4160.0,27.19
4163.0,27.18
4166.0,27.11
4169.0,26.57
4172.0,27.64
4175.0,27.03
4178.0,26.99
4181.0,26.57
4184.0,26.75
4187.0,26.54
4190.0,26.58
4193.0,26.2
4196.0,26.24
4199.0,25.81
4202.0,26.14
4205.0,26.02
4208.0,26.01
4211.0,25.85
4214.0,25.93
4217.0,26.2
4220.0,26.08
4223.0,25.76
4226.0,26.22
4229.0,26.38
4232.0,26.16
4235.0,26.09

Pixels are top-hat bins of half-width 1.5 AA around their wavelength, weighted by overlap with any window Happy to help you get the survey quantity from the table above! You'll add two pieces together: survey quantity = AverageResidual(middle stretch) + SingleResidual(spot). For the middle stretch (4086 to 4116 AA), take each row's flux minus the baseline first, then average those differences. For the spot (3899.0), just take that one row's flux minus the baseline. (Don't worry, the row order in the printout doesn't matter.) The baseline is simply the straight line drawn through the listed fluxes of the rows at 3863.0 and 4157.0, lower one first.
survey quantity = -1.3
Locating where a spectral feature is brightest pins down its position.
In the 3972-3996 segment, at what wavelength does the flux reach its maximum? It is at 3974.0 AA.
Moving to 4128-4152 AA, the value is 4133.0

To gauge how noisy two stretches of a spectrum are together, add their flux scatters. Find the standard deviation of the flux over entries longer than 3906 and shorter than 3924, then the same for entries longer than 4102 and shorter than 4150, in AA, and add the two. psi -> 1.3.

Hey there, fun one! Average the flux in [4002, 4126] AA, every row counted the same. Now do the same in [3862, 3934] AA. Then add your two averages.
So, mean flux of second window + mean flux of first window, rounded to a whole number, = 64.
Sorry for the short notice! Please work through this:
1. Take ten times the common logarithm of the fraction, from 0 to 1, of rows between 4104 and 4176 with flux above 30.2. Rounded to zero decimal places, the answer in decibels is -11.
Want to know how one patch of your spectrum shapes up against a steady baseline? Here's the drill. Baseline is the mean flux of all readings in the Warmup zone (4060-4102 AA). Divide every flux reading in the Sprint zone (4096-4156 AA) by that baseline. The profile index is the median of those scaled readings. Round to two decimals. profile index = 0.98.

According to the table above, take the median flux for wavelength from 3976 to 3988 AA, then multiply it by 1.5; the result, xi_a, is 47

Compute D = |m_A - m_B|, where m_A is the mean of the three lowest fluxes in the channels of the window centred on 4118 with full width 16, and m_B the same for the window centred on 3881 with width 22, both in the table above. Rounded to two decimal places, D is 5.58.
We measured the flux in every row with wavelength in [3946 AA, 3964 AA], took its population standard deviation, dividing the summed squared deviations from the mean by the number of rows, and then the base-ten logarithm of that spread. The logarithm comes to -0.56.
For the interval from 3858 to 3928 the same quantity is 0.30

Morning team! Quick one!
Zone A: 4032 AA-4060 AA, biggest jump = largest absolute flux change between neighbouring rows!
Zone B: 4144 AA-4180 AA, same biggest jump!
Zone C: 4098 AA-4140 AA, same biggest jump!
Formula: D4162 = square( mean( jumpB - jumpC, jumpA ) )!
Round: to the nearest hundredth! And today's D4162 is 0.19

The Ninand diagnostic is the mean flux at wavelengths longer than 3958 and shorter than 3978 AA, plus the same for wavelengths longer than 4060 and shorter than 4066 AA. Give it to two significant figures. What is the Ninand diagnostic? 61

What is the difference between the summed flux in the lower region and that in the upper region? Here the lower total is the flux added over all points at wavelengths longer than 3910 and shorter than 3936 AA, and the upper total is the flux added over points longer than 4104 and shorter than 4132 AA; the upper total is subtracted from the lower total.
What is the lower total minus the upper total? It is 28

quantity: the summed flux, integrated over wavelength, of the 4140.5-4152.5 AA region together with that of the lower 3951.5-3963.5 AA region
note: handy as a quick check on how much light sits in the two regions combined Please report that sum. 725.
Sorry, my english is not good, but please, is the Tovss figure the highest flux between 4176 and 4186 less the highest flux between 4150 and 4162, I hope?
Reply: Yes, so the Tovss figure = 0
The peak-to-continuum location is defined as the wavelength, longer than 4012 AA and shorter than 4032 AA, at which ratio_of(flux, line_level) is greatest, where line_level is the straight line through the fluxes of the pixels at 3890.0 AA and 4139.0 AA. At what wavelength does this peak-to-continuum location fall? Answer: 4019.0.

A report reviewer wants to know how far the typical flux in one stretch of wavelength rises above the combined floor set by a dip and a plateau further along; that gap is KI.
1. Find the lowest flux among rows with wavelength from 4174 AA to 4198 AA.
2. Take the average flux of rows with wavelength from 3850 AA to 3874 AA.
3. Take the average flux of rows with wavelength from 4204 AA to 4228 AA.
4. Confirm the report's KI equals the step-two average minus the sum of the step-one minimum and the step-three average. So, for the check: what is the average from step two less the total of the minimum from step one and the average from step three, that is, -14.9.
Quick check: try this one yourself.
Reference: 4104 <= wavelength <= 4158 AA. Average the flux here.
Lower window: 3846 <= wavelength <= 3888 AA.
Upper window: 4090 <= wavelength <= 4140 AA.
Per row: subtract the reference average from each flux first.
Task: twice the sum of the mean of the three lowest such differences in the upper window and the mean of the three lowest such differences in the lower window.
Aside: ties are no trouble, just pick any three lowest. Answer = 12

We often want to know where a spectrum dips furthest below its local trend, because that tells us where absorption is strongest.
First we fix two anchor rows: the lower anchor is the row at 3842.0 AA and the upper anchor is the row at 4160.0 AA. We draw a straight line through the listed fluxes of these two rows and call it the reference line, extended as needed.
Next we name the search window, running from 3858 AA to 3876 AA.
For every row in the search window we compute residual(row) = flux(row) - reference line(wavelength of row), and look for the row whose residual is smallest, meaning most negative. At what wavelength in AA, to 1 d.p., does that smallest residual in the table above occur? 3860.0 AA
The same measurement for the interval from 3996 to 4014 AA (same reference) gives 4013.0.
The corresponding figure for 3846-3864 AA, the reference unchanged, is 3848.0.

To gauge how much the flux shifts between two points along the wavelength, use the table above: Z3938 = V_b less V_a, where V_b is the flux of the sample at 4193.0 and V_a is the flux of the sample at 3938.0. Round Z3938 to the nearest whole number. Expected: -6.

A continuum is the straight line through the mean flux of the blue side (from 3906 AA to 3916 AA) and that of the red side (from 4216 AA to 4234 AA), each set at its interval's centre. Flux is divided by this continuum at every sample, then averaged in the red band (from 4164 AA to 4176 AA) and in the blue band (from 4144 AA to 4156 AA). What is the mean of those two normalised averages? 0.989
